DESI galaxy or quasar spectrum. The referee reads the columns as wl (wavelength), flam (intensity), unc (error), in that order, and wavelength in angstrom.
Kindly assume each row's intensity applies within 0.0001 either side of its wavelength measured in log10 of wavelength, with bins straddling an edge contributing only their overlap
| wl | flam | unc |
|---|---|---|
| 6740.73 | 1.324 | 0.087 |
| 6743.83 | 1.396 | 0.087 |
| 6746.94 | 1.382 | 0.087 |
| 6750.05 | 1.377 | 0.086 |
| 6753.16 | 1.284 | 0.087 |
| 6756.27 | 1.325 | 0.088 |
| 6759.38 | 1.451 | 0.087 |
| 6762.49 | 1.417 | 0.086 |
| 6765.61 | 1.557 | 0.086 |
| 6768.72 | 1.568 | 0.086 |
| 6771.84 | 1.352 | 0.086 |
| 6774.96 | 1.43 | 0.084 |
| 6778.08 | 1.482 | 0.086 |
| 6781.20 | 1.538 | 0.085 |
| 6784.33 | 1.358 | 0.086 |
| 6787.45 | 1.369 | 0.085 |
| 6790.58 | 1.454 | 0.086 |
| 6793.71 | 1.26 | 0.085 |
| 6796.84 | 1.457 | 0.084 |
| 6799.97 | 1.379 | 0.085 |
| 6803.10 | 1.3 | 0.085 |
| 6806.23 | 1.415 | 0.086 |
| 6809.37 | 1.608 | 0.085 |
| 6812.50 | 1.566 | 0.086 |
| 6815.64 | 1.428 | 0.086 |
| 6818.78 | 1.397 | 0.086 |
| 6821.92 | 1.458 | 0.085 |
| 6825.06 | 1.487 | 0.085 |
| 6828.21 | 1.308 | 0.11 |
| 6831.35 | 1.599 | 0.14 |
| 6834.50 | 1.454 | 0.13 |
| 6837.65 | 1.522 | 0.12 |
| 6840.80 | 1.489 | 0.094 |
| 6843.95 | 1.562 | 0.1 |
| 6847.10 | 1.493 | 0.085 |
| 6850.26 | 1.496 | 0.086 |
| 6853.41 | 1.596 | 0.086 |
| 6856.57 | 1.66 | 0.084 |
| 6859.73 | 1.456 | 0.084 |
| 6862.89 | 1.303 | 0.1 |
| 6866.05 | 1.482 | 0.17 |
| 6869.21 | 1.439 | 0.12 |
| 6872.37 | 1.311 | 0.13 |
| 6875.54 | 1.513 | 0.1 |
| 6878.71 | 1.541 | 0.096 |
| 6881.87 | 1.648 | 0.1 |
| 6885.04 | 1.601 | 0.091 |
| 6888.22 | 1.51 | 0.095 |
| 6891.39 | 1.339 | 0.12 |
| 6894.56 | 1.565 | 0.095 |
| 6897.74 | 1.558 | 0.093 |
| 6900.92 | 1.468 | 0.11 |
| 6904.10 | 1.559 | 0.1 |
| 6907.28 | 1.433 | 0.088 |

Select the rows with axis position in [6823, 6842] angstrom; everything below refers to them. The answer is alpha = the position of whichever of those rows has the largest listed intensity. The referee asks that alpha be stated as 6831.35 angstrom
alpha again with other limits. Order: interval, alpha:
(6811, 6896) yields 6856.57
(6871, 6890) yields 6881.87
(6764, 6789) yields 6768.72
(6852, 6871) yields 6856.57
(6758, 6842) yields 6809.37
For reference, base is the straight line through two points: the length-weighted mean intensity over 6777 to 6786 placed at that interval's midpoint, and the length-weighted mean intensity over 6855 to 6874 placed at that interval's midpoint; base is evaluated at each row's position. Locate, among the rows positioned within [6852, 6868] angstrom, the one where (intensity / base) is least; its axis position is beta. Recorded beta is 6862.89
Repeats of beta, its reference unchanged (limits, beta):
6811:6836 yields 6828.21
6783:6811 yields 6793.71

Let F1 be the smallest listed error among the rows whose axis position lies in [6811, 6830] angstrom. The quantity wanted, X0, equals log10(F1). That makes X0 -1.07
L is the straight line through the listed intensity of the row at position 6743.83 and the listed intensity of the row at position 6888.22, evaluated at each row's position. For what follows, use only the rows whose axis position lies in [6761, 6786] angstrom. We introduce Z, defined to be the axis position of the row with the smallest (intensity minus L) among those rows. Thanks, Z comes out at 6784.33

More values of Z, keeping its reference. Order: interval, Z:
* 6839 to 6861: 6859.73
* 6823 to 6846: 6828.21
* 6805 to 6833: 6828.21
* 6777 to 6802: 6793.71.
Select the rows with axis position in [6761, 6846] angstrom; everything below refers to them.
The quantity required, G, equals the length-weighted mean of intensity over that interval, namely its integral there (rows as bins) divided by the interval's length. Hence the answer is 1.45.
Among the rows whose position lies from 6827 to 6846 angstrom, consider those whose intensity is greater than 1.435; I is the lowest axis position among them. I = 6831.35 angstrom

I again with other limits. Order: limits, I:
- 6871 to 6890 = 6875.54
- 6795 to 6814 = 6796.84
